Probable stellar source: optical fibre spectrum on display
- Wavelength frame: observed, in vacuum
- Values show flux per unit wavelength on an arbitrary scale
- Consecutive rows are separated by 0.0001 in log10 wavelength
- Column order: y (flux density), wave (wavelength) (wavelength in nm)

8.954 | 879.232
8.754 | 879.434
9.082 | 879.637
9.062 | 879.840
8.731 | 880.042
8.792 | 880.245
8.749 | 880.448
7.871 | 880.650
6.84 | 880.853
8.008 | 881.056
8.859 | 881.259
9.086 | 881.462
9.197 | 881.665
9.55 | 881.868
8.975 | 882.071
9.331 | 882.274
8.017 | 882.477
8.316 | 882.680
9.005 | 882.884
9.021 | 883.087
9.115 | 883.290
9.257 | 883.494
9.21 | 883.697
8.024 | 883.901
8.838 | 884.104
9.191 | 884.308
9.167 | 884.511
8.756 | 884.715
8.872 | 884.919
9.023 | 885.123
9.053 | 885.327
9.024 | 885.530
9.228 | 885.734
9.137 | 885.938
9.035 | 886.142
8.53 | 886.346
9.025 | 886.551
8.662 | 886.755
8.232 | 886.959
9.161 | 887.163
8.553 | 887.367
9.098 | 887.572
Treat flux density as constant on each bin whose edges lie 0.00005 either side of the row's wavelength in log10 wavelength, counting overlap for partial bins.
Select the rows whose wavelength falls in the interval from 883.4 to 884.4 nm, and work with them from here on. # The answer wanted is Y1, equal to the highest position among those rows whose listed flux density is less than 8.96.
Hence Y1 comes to 884.104 nm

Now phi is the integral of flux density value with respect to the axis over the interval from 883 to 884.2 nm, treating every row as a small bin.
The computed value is 10.69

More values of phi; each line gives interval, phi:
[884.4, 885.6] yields 10.78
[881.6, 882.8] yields 10.67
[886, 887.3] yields 11.41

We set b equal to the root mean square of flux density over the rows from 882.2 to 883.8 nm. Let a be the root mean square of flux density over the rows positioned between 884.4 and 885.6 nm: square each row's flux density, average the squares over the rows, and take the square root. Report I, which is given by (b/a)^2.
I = 0.99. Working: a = 8.98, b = 8.92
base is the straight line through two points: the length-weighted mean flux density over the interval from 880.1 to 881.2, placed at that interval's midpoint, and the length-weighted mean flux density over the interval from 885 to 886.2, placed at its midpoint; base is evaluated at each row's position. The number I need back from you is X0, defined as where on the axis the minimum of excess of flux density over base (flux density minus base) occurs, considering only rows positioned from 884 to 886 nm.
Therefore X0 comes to 884.715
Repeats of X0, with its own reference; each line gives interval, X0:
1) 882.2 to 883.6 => 882.477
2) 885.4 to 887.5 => 886.959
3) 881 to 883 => 882.477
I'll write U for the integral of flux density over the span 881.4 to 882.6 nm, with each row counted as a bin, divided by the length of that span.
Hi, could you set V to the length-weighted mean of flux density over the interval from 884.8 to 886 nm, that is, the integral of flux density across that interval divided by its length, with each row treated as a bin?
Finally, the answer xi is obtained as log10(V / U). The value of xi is 0.002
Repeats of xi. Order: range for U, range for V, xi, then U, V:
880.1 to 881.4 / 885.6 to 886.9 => 0.035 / 8.2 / 8.91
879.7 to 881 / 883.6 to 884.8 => 0.026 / 8.4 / 8.86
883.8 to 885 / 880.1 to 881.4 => -0.030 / 8.8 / 8.23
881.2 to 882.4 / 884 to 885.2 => -0.009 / 9.2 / 8.97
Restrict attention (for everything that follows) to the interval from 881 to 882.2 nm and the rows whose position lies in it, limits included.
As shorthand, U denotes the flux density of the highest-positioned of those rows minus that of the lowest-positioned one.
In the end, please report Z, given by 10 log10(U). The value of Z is -0.1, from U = 0.97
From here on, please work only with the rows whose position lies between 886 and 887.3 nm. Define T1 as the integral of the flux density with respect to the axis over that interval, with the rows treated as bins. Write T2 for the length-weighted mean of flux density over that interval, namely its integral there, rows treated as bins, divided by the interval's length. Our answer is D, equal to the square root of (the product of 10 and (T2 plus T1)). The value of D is 14.21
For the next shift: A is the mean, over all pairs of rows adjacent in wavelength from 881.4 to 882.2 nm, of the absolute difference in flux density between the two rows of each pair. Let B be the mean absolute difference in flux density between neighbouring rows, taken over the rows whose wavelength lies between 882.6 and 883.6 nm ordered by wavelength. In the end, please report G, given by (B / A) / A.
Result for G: 2.0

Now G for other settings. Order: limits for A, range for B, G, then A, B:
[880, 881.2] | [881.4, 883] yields 1.3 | 0.64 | 0.53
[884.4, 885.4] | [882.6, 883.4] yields 8.5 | 0.18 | 0.27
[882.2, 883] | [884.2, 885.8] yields 0.2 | 0.77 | 0.14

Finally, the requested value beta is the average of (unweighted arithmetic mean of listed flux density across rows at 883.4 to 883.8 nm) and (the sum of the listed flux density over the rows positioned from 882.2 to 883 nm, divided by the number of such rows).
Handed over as 8.95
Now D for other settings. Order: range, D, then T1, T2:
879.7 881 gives 13.86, 10.9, 8.35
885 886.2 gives 14.14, 10.9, 9.08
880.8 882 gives 13.81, 10.4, 8.67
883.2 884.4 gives 14.02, 10.7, 8.93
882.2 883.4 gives 13.91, 10.5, 8.79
